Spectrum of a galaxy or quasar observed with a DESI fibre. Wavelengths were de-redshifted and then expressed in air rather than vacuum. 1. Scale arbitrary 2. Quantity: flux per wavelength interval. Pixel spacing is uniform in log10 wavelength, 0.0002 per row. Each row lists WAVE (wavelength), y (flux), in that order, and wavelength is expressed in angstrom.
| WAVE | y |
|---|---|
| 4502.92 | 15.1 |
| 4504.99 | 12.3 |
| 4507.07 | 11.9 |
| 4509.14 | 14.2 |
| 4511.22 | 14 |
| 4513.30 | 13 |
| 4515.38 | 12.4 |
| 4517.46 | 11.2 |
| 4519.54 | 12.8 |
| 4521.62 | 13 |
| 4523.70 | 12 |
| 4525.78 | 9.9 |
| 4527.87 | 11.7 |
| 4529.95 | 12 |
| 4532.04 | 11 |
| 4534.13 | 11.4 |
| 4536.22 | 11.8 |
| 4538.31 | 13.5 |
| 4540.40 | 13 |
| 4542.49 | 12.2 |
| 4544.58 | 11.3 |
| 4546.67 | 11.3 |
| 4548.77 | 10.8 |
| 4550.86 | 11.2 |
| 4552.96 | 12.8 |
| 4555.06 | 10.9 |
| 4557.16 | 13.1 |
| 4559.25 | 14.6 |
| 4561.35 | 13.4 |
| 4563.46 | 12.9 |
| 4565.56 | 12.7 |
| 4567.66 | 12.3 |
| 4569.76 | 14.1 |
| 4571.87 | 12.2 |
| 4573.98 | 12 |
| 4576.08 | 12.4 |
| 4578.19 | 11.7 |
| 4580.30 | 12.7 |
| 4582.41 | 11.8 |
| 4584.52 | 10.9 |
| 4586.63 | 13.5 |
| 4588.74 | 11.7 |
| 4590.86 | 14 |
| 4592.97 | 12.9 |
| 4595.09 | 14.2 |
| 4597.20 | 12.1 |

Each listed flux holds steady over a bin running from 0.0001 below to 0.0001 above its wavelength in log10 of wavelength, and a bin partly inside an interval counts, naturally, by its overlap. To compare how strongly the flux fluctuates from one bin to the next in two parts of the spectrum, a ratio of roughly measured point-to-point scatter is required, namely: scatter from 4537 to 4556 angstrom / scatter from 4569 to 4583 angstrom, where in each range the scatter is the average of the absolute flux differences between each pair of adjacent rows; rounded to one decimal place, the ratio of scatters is 1.0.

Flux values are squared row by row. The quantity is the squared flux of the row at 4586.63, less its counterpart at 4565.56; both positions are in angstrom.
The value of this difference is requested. 21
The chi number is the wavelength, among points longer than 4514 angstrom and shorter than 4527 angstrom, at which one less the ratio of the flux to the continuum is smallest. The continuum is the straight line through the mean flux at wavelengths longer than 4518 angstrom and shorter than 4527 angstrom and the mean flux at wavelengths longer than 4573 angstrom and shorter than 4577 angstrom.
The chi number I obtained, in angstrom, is 4521.62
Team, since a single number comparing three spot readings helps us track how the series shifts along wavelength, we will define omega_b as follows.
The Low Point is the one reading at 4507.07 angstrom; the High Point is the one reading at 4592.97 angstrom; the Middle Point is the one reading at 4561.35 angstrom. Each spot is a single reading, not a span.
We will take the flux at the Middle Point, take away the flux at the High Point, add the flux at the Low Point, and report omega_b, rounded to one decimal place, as 12.4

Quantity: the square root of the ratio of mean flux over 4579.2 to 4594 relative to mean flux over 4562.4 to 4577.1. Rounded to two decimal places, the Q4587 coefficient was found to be 0.99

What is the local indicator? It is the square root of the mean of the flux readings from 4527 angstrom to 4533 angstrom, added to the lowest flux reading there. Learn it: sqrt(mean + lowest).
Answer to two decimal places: 4.75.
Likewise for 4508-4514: 5.17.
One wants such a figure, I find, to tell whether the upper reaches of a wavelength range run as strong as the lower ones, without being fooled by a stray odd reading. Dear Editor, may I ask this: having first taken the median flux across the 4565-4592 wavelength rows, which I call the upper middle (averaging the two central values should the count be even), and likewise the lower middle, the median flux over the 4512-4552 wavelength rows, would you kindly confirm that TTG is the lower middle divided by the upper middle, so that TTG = 0.96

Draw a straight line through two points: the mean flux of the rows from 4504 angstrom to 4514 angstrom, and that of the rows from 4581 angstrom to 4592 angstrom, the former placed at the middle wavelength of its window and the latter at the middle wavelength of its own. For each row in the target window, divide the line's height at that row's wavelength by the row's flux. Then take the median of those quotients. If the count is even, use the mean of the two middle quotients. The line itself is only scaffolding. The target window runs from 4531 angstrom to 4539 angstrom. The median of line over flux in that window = 1.11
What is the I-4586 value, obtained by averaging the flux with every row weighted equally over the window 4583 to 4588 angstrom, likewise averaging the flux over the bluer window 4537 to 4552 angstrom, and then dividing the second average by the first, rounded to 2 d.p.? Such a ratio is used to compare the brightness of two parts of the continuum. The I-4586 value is 0.98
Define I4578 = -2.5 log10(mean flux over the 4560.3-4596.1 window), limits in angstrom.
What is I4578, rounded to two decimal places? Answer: -2.76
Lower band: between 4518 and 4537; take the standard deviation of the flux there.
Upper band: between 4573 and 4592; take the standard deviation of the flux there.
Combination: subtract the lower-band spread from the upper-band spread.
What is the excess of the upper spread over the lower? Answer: 0.04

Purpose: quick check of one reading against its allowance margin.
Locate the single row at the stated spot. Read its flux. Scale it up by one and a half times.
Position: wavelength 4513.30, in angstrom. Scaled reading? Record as 19.5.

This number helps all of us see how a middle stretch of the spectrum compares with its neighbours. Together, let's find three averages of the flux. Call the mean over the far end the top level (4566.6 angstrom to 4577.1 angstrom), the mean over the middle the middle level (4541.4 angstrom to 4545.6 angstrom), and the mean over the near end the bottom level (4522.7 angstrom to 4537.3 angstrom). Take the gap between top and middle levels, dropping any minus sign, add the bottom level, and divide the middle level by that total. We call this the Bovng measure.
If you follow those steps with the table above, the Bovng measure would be 0.96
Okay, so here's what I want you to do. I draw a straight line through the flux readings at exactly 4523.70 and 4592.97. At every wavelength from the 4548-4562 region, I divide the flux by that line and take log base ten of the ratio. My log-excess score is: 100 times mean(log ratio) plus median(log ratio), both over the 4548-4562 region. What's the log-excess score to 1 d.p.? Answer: -0.3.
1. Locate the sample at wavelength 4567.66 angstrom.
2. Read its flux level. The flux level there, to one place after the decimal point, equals 12.3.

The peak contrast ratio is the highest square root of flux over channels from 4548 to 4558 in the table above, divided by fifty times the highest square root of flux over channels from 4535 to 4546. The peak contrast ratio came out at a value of 0.0197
